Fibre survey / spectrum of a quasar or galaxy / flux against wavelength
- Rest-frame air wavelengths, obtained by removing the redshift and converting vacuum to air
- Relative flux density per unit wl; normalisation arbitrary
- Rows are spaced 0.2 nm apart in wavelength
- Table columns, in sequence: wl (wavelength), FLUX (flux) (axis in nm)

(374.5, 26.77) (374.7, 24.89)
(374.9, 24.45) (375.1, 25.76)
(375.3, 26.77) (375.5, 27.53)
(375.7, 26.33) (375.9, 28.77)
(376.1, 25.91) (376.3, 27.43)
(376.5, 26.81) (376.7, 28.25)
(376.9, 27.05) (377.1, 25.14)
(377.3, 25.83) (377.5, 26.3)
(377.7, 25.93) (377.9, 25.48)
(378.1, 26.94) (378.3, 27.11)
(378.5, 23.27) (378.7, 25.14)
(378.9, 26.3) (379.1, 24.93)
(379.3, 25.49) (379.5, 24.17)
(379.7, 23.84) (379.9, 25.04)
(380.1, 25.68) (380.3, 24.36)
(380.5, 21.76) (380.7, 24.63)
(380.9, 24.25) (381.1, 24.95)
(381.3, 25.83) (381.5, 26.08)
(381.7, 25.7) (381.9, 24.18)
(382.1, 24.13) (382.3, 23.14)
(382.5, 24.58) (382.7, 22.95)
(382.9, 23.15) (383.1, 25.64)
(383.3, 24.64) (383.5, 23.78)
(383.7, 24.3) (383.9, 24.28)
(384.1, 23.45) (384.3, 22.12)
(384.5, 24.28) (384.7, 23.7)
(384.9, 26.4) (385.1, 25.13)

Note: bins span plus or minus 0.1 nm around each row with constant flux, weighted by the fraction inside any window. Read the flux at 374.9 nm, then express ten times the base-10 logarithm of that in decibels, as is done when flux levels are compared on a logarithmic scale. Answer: 13.9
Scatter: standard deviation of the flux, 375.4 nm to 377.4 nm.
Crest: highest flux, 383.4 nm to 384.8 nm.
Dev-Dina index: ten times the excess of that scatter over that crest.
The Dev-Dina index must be -232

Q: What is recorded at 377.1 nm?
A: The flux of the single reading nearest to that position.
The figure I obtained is 25.14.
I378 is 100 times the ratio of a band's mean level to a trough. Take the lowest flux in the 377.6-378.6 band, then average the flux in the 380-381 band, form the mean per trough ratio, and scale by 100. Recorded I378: 104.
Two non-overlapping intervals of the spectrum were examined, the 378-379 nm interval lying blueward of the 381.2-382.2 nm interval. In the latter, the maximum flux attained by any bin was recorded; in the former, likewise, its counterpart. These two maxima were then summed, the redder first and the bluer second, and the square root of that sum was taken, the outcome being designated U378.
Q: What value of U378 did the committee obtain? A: 7.29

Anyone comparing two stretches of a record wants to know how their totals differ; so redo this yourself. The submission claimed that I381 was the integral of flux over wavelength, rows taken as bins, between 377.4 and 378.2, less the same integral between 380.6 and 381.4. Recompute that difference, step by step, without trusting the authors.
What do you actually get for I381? 1.0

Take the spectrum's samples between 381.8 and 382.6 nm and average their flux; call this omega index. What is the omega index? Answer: 24.0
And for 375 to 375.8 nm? 26.6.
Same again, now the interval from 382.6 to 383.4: 24.1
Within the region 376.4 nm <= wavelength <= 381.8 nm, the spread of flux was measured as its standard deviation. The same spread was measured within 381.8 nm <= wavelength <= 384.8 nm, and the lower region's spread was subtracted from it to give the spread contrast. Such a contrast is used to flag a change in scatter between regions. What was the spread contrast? -0.5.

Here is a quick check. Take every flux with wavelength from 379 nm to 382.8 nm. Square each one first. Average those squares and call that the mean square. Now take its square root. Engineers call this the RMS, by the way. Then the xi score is 24.5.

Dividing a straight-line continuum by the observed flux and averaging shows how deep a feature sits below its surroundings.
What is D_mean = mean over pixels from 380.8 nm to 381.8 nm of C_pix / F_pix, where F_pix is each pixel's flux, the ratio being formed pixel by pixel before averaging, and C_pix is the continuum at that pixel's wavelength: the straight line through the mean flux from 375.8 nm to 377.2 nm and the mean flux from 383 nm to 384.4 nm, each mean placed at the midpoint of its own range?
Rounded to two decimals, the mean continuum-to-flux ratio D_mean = 0.99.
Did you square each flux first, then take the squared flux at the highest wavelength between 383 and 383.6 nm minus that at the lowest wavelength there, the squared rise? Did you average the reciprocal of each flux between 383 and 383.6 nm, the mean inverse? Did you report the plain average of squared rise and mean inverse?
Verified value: -46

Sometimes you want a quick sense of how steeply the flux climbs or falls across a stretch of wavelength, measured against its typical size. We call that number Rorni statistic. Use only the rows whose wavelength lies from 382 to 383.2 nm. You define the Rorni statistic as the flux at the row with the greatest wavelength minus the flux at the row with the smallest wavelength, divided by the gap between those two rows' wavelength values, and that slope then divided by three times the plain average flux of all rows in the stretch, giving 0.021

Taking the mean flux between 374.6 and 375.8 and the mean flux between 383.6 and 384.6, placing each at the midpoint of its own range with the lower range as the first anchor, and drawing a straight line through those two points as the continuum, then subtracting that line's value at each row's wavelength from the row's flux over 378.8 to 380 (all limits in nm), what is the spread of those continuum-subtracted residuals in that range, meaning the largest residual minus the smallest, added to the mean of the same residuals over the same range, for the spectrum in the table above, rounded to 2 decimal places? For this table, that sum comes 2.33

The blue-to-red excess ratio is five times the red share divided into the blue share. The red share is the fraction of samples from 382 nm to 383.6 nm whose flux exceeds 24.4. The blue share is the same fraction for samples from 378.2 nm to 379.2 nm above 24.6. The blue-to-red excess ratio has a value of 11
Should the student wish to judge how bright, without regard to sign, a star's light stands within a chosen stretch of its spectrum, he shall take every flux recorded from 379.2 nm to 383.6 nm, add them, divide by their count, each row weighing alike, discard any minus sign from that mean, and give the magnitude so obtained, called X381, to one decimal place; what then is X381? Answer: 24.5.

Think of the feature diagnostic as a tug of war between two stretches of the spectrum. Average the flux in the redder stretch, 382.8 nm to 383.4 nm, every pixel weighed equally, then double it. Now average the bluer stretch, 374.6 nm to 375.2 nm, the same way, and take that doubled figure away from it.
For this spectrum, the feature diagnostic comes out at -23.9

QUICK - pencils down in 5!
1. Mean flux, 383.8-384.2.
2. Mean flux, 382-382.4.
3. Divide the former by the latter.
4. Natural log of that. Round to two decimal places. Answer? 0.01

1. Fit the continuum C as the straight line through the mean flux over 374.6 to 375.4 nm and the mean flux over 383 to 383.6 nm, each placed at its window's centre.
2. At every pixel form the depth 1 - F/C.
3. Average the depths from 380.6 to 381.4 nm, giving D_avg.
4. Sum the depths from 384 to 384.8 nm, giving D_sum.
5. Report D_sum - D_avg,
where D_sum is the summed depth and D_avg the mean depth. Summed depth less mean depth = 0.20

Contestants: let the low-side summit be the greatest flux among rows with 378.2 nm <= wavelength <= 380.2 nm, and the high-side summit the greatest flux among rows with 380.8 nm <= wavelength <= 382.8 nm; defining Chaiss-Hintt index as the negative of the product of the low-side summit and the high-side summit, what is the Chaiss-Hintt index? -707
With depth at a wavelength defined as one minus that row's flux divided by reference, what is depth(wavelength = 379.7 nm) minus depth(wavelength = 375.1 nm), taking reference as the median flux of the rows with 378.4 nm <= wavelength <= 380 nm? 0.077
